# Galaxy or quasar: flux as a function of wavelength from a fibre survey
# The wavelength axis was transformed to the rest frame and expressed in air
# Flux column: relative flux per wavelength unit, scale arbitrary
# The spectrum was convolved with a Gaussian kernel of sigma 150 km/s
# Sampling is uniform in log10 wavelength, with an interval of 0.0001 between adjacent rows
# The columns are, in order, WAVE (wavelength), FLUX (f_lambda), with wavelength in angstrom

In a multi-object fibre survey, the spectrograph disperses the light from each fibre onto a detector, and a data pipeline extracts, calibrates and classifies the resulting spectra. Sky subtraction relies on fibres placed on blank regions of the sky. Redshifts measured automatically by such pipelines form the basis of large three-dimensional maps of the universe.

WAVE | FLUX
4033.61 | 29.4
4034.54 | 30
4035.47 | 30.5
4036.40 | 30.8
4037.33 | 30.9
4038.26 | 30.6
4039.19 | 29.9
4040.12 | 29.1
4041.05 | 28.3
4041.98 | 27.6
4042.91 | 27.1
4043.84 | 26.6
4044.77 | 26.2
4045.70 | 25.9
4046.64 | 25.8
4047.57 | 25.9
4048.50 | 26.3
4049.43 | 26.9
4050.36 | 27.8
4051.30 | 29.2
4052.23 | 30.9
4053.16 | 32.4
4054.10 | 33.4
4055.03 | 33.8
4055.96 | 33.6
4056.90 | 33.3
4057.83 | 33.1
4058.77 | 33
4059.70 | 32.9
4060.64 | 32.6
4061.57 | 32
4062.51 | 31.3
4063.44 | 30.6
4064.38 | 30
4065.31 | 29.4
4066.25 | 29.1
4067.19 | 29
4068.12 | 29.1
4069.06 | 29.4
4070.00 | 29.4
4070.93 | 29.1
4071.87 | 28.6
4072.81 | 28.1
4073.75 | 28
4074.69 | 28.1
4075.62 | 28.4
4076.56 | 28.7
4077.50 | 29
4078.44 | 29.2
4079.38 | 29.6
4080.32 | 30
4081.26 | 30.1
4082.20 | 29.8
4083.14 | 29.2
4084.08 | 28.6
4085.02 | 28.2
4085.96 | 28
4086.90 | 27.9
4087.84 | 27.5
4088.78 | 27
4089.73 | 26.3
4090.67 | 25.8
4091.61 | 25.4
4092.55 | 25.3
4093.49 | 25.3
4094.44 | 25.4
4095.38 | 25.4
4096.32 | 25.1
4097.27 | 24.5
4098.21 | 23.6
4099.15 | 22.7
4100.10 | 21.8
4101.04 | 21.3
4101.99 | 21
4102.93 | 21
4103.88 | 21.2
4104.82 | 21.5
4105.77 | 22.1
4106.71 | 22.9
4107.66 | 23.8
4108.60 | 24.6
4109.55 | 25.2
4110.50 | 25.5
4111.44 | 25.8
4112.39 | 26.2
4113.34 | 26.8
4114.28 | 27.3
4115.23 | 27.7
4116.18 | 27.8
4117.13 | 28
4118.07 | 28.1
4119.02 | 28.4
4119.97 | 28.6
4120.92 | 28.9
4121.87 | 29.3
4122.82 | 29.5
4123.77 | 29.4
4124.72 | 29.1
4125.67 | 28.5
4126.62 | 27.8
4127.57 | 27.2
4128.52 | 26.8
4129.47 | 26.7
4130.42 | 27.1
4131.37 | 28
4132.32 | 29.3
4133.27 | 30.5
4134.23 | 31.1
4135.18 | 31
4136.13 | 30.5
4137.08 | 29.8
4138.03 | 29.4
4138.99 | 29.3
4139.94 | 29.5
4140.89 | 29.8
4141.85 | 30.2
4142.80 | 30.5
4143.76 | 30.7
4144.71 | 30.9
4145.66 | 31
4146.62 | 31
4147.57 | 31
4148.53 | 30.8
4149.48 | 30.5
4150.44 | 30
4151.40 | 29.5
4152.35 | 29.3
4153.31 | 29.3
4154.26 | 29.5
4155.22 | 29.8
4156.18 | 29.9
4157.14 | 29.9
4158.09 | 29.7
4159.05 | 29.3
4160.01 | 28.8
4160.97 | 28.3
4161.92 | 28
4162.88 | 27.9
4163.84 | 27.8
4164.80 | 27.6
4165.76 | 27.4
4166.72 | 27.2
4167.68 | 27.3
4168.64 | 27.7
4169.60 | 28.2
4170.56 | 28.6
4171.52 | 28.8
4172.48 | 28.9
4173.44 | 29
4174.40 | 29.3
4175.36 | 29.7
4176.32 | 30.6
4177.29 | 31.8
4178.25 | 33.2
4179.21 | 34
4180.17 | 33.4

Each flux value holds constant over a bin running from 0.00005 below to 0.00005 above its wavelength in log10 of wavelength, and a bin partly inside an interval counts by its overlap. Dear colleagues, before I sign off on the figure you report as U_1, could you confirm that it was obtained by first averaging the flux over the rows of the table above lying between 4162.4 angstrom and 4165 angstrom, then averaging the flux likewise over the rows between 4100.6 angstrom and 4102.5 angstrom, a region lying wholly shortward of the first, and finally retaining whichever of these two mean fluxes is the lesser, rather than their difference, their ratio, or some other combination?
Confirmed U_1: 21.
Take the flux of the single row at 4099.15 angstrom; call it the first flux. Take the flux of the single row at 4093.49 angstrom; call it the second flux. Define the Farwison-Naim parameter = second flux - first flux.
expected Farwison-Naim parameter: 3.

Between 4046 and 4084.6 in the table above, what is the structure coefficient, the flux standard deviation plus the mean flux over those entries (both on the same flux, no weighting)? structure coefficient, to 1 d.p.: 32.0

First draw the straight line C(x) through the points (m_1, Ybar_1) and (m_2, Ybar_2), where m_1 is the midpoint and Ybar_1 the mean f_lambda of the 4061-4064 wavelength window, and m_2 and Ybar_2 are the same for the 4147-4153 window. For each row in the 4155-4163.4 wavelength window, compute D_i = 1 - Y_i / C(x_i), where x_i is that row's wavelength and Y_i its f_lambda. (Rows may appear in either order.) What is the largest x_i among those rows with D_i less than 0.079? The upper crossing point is 4162.88 angstrom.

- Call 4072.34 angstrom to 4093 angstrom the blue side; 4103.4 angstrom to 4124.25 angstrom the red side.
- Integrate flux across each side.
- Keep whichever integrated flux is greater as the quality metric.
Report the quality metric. 581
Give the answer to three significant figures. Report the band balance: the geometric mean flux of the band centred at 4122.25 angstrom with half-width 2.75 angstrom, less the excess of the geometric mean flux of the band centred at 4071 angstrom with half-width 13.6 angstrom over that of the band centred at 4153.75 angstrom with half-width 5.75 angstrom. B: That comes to 29.1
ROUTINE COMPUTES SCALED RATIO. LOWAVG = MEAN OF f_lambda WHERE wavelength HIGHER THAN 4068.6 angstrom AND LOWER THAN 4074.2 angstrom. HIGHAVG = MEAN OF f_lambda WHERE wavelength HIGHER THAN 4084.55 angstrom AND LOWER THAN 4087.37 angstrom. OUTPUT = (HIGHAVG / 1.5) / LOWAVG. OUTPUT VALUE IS 0.65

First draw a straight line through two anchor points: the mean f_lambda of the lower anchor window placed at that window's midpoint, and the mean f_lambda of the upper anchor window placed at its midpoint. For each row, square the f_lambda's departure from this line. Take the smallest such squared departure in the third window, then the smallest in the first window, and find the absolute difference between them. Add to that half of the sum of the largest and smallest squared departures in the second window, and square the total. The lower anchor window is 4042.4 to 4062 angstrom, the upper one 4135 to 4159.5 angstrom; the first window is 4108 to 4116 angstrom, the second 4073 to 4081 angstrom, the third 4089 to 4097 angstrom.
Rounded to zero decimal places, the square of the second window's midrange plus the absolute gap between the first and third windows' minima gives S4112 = 103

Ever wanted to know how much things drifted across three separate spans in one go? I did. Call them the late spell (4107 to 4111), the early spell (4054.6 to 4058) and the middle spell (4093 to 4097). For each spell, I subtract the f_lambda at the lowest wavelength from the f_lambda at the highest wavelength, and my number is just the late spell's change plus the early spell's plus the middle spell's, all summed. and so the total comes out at 0.8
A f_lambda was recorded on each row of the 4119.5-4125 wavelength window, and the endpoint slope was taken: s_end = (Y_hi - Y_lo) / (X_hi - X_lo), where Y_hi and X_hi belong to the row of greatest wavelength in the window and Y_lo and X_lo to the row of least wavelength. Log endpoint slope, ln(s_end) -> -2.3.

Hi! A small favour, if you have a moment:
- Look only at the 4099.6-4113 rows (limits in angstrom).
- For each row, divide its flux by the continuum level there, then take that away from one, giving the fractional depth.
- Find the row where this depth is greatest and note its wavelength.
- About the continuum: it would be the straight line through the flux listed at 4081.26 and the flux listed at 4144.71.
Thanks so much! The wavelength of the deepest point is 4102.93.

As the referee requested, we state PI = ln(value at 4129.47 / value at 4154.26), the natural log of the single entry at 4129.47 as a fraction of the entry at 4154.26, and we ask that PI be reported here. -0.10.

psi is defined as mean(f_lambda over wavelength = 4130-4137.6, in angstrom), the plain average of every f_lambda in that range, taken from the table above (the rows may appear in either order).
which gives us 29.7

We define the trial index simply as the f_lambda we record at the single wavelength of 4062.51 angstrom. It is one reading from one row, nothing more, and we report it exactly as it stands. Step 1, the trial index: 31.3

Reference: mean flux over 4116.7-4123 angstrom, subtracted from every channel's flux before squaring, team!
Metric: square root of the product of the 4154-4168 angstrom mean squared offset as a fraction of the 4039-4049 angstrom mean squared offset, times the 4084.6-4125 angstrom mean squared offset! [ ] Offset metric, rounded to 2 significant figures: 1.9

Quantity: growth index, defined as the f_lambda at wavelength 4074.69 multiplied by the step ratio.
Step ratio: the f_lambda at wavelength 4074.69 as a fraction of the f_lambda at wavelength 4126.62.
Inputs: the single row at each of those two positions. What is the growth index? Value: 28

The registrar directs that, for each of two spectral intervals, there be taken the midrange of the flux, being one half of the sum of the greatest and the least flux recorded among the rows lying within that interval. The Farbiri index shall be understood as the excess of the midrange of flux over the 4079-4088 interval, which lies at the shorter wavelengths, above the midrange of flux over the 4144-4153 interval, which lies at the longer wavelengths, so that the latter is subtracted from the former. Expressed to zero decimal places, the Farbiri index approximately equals -1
